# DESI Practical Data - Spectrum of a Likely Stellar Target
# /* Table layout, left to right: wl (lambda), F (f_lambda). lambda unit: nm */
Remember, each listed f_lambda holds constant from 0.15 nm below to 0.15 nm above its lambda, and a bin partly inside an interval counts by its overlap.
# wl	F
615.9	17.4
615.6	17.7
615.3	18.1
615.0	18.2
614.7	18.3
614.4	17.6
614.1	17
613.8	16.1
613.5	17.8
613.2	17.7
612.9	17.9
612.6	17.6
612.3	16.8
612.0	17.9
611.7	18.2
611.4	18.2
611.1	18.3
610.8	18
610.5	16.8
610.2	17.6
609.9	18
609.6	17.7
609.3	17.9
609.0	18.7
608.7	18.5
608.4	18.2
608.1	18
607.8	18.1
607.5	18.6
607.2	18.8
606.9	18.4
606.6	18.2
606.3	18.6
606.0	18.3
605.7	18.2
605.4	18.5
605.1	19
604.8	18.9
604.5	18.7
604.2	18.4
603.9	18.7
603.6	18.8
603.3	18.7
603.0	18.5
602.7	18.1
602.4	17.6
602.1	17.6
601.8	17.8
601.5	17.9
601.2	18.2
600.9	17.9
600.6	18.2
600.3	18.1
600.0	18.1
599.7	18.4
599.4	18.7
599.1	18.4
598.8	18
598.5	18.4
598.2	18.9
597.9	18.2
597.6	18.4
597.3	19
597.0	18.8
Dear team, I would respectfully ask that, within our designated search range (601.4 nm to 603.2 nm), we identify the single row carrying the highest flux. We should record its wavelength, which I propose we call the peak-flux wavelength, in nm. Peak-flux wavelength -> 603.0 nm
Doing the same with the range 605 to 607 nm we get 605.1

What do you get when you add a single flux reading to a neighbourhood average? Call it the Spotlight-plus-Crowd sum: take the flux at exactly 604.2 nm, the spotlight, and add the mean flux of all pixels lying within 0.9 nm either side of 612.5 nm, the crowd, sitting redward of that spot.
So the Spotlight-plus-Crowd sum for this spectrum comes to 36.1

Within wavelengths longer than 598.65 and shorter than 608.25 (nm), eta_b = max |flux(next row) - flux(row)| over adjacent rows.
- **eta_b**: 0.50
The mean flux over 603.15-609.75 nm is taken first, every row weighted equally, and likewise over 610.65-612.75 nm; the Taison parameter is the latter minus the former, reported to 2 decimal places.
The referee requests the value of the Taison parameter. -0.59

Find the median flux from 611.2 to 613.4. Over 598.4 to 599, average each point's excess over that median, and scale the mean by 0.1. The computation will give 0.030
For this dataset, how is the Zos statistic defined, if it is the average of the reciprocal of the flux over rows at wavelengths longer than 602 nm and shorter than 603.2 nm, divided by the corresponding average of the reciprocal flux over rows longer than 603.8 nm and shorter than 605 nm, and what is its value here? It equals 1.04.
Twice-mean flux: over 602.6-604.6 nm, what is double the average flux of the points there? 37.1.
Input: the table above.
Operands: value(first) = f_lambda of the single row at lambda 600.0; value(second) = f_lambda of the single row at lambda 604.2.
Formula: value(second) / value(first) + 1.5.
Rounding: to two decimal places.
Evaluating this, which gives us 2.52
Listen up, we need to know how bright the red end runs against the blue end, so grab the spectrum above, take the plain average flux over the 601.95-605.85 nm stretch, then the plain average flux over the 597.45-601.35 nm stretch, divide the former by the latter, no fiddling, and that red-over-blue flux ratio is 1.01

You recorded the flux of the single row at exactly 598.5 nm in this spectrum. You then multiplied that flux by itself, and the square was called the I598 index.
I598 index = 339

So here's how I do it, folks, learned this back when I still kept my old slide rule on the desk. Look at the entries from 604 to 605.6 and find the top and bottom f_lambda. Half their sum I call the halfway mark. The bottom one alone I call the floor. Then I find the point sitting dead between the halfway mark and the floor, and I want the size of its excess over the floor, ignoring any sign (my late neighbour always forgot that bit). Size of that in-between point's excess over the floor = 0.15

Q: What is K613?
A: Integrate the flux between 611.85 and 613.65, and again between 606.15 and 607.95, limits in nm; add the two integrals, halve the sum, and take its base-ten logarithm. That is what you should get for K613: 1.51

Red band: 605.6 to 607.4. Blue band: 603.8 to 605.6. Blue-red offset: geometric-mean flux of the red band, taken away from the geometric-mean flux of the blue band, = 0.3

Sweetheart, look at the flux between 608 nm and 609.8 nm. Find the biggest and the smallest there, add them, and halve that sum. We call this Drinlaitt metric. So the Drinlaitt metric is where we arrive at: 18.2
